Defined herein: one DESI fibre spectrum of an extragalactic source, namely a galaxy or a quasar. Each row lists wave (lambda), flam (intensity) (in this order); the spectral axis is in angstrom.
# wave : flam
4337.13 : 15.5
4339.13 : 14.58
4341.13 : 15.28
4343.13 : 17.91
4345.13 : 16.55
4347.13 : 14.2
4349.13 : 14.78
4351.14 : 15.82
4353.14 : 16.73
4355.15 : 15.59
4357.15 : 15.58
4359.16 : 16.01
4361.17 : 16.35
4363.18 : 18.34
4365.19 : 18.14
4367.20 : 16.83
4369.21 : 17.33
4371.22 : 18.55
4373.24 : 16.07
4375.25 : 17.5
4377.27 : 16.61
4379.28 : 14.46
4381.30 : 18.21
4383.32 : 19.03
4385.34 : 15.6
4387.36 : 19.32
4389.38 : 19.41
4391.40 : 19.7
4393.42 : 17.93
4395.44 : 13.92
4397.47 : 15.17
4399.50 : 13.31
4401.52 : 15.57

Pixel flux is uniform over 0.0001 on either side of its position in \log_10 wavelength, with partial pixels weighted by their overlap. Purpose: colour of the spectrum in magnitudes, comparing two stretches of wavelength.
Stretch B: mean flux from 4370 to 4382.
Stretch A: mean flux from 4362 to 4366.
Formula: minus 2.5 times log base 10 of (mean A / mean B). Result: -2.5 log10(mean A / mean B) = -0.08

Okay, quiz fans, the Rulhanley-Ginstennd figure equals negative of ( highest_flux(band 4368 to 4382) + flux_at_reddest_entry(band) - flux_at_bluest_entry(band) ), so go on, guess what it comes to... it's -19.4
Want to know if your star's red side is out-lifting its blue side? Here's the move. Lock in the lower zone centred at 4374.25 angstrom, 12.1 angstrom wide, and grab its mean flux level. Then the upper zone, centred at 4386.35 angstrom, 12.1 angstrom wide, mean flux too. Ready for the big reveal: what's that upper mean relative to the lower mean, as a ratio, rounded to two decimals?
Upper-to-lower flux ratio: 1.11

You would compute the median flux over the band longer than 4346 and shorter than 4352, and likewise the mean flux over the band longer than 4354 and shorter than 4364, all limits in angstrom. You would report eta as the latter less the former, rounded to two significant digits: 1.6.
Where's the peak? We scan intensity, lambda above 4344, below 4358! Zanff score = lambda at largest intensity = 4353.14 angstrom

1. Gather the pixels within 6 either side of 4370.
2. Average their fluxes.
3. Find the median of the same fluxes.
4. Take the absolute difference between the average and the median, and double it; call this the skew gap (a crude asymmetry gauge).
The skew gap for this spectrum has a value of 0.0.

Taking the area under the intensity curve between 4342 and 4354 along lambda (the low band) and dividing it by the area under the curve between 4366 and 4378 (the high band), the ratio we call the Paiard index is 0.93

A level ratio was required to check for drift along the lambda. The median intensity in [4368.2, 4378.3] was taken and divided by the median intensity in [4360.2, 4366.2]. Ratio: 0.96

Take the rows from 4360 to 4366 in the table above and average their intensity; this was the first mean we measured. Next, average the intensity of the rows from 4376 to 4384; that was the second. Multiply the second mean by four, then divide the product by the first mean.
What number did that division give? 3.88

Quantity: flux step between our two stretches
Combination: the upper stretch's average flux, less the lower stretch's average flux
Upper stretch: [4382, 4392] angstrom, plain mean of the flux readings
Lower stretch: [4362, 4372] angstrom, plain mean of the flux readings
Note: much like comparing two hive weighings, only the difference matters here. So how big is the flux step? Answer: 0.8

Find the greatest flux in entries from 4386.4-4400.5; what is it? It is 19.7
